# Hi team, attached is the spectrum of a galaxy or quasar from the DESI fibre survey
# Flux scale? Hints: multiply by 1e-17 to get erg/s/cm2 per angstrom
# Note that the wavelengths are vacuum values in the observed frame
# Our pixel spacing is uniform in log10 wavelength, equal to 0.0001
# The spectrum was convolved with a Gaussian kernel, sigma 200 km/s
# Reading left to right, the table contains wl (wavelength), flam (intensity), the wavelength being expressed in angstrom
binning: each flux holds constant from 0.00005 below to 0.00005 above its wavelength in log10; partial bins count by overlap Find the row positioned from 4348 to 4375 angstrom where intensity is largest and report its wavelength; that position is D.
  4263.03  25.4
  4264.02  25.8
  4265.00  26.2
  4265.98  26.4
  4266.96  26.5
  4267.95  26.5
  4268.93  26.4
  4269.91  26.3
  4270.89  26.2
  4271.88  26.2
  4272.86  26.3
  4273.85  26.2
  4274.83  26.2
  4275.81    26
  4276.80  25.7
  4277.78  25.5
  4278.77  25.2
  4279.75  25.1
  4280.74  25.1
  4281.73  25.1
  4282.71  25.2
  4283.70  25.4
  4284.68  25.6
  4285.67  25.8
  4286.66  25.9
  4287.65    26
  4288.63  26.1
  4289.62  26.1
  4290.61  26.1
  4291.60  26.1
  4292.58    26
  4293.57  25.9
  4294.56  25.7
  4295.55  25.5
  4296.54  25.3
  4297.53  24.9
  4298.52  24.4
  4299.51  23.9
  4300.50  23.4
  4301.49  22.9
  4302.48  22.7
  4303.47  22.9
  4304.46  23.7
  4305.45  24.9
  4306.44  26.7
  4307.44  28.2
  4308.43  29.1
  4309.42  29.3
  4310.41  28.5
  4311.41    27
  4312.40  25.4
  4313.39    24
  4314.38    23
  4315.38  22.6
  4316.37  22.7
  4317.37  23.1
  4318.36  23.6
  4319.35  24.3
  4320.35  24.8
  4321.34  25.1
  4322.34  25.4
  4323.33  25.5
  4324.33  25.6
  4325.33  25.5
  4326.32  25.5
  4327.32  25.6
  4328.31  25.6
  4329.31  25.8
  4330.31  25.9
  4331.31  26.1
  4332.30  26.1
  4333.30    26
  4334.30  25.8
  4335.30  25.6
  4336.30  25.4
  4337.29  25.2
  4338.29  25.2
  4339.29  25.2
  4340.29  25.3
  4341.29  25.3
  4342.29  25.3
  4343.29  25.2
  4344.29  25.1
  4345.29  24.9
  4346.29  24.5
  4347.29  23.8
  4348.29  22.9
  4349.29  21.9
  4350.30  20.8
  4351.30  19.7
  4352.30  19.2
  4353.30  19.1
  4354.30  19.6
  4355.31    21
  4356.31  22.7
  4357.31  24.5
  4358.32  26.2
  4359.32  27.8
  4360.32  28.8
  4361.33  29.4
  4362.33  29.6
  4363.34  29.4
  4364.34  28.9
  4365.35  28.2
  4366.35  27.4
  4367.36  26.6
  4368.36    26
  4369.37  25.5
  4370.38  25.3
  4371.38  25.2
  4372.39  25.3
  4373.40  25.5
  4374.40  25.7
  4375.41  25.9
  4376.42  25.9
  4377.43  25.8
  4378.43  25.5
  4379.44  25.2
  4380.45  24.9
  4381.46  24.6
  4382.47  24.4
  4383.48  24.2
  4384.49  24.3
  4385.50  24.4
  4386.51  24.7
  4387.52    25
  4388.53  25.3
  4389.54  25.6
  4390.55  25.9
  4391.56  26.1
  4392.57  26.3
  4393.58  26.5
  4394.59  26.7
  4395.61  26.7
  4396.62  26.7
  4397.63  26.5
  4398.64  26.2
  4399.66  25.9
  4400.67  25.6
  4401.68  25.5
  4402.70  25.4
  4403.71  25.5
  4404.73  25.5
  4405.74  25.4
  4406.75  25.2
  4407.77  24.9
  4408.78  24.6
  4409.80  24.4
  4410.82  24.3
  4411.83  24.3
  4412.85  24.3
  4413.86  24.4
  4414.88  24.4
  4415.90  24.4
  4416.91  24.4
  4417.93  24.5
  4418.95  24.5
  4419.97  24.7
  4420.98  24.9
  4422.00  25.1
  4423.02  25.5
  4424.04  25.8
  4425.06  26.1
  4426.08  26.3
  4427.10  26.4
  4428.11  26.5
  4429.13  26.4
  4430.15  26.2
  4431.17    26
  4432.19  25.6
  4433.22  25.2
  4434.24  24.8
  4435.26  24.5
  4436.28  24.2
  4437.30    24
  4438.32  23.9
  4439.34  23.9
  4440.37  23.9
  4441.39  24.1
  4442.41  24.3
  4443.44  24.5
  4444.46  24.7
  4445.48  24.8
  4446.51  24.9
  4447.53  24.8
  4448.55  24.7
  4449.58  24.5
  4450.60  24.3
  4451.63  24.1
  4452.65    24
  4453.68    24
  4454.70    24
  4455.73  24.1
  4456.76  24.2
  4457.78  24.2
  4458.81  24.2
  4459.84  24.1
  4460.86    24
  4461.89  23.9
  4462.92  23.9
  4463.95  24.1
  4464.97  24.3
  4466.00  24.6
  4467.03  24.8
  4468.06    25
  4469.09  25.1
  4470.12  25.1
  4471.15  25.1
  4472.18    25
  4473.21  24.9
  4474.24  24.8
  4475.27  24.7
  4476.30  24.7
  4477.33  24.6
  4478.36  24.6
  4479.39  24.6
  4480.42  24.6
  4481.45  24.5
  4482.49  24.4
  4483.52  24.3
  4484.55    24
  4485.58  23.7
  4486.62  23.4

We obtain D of 4362.33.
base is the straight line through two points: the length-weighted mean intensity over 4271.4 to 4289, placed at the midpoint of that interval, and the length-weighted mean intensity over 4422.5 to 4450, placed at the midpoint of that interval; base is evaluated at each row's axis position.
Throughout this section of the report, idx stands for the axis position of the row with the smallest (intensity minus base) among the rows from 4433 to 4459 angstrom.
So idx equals 4438.32 angstrom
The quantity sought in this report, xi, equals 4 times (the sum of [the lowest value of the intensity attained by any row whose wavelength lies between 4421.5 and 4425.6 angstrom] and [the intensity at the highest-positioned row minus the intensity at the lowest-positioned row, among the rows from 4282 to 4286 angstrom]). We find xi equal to 103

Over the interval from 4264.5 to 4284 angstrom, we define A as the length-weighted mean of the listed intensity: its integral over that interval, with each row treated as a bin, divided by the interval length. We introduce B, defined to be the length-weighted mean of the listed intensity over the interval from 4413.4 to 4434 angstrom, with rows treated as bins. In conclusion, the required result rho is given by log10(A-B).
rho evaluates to -0.27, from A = 25.9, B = 25.4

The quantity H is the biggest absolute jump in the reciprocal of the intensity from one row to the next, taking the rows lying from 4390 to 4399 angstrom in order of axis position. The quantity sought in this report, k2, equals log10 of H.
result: -3.36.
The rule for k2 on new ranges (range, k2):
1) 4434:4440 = -3.30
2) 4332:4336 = -3.52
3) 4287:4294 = -3.83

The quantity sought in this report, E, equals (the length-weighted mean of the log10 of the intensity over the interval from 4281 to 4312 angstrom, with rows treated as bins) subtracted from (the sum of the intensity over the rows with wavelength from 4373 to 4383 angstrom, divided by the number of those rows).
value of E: 23.9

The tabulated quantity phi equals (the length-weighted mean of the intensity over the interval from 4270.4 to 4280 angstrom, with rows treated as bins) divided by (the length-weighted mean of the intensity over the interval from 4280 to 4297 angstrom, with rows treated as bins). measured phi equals 1.008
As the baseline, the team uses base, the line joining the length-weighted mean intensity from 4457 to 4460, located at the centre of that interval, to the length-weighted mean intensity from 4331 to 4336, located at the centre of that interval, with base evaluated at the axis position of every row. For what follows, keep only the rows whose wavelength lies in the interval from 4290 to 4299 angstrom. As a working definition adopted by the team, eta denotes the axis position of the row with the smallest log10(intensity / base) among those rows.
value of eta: 4298.52 angstrom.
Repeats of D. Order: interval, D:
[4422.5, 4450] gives 4428.11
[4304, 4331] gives 4309.42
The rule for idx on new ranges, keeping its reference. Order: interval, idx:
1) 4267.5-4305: 4302.48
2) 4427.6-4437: 4436.28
